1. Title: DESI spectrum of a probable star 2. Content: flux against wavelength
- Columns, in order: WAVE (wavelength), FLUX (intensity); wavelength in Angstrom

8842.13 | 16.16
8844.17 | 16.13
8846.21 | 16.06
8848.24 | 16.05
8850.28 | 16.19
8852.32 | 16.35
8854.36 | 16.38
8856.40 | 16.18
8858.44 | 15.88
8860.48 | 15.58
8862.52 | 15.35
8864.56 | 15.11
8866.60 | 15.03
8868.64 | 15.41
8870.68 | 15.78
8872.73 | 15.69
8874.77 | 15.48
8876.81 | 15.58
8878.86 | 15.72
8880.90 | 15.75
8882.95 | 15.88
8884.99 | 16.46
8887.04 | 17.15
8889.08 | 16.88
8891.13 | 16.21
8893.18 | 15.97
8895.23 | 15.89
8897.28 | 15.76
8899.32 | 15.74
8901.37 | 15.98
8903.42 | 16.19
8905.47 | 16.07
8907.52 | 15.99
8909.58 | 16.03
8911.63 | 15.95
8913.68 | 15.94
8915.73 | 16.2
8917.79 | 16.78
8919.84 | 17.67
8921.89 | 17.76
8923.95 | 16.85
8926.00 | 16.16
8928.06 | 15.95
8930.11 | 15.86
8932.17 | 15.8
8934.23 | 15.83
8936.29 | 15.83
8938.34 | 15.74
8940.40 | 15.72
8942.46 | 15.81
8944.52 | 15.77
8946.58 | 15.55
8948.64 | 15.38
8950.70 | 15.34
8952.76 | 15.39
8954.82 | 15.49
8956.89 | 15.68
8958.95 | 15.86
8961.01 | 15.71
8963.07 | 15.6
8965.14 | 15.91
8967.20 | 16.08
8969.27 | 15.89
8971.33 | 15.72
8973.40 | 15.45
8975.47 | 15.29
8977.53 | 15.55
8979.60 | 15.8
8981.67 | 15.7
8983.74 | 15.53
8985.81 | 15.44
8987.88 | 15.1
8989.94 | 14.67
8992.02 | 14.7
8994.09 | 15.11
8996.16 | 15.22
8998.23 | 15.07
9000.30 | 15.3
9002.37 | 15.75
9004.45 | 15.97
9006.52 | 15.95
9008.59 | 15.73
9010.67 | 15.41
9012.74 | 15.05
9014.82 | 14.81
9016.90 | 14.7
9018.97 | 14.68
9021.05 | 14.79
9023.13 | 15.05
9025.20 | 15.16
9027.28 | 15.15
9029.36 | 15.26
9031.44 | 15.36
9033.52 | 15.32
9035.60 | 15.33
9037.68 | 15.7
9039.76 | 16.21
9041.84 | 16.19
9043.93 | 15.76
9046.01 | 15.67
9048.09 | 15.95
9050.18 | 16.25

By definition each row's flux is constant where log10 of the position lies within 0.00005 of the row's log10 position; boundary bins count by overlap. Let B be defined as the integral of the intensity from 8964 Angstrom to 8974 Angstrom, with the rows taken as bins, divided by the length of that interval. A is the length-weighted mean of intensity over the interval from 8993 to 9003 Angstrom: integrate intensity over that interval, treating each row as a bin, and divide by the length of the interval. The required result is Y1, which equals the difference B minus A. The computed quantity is 0.5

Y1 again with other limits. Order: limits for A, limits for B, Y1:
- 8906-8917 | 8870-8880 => -0.4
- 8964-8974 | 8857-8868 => -0.4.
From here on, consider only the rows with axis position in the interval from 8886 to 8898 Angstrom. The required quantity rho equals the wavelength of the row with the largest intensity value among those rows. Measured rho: 8887.04 Angstrom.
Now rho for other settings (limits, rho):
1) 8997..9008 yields 9004.45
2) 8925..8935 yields 8926.00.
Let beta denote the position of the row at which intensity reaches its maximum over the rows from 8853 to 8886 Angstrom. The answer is 8884.99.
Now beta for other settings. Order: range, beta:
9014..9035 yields 9031.44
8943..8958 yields 8944.52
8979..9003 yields 8979.60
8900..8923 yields 8921.89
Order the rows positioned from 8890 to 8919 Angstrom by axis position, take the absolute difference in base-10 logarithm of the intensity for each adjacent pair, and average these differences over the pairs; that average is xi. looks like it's 0.0043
